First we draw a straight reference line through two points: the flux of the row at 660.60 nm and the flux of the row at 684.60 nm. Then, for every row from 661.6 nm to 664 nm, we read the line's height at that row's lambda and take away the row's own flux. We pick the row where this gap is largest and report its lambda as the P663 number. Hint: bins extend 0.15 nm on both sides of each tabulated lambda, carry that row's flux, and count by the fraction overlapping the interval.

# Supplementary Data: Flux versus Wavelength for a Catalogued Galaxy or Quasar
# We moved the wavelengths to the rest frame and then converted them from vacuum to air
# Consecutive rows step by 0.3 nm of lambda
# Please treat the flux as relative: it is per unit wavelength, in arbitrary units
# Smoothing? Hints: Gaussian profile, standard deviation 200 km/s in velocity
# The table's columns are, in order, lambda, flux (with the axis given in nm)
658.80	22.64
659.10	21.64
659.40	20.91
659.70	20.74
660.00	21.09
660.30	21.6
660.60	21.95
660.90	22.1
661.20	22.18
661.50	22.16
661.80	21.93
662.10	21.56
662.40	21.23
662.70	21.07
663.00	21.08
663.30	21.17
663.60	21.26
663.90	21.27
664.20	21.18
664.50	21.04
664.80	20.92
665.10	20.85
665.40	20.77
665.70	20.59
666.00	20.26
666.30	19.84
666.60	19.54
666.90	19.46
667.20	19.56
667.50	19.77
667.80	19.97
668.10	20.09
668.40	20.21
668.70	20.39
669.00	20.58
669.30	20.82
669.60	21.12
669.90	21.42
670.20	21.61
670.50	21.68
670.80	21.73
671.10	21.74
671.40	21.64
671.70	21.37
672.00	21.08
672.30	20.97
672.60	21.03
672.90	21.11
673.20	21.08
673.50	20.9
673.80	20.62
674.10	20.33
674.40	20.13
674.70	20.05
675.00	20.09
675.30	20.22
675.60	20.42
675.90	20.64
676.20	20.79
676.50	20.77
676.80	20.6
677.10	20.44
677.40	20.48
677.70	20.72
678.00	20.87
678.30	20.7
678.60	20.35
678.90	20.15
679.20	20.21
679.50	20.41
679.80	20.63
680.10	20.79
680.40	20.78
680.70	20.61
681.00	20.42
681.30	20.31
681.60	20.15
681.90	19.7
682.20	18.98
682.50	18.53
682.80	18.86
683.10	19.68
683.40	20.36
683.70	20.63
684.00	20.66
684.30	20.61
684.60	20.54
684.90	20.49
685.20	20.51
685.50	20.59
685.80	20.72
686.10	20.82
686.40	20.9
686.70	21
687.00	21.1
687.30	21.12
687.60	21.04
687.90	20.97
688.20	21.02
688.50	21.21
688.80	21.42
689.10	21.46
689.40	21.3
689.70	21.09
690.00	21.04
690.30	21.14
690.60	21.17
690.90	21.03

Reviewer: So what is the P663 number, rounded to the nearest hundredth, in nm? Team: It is 662.70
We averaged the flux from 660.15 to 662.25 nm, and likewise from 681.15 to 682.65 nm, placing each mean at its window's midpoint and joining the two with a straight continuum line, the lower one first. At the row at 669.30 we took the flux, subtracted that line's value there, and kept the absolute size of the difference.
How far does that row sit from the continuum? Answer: 0.2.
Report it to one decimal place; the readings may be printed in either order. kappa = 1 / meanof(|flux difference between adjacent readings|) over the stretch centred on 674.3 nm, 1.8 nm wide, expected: 5.6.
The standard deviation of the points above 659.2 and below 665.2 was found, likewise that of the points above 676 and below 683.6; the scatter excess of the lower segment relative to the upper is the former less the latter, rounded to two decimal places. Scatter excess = -0.17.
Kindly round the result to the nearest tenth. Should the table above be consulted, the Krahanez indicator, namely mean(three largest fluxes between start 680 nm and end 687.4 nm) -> 21.1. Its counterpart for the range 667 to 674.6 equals 21.7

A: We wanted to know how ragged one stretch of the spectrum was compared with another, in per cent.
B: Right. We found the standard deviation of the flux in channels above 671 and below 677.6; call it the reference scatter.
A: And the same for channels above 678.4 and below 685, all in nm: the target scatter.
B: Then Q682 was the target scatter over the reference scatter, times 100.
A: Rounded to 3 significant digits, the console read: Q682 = 134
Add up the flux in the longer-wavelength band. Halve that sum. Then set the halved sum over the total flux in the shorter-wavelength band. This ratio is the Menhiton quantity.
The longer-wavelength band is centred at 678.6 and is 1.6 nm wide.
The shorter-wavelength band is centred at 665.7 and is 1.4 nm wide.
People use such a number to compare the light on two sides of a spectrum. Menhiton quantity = 0.500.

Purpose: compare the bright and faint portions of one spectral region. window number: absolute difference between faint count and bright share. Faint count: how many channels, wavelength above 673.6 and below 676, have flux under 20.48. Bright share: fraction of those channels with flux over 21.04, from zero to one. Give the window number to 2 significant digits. 6.0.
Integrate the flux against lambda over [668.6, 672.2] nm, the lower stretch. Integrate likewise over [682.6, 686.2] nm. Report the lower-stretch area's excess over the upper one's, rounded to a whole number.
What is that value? 3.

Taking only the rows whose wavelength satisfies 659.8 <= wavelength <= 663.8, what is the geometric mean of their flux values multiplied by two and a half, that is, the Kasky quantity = 53.9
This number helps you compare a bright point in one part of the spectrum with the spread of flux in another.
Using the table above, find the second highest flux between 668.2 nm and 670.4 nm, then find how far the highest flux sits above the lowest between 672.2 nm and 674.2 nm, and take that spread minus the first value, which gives -20.6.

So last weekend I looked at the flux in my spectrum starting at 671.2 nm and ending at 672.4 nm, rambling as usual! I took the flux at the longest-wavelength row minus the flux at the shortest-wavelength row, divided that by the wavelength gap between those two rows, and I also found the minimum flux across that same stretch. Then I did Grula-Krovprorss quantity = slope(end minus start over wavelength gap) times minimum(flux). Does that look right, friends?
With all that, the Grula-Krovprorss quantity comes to -16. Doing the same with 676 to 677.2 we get -8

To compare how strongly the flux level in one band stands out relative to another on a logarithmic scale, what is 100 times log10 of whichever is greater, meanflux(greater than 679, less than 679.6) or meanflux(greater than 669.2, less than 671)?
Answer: 133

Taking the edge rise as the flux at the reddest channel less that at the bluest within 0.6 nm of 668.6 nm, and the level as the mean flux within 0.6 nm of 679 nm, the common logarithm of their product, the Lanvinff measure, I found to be 1.0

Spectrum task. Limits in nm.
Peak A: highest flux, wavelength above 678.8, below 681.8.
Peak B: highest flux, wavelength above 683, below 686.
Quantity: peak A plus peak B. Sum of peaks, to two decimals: 41.51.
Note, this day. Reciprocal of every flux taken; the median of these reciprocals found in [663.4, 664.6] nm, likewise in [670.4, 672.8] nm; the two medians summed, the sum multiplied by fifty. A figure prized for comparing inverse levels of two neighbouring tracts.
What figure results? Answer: 4.68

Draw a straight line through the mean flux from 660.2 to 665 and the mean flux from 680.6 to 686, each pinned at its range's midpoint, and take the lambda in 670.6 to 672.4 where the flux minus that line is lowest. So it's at 672.30 nm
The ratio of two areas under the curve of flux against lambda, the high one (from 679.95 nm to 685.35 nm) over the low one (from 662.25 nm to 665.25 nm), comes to 1.7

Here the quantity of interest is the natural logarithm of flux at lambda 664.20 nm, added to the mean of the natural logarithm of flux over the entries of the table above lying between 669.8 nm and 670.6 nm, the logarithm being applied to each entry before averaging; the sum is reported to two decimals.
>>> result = 6.12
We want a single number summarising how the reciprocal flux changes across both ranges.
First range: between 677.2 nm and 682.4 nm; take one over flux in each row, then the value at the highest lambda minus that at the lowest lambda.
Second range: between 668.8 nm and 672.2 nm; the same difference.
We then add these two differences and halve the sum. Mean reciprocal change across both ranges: 0.0014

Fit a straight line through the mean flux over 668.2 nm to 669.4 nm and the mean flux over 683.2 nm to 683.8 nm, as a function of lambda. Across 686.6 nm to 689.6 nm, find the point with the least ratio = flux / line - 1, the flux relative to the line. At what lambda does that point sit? 687.90 nm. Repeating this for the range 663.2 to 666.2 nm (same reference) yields 666.00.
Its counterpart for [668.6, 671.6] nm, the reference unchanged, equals 668.70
